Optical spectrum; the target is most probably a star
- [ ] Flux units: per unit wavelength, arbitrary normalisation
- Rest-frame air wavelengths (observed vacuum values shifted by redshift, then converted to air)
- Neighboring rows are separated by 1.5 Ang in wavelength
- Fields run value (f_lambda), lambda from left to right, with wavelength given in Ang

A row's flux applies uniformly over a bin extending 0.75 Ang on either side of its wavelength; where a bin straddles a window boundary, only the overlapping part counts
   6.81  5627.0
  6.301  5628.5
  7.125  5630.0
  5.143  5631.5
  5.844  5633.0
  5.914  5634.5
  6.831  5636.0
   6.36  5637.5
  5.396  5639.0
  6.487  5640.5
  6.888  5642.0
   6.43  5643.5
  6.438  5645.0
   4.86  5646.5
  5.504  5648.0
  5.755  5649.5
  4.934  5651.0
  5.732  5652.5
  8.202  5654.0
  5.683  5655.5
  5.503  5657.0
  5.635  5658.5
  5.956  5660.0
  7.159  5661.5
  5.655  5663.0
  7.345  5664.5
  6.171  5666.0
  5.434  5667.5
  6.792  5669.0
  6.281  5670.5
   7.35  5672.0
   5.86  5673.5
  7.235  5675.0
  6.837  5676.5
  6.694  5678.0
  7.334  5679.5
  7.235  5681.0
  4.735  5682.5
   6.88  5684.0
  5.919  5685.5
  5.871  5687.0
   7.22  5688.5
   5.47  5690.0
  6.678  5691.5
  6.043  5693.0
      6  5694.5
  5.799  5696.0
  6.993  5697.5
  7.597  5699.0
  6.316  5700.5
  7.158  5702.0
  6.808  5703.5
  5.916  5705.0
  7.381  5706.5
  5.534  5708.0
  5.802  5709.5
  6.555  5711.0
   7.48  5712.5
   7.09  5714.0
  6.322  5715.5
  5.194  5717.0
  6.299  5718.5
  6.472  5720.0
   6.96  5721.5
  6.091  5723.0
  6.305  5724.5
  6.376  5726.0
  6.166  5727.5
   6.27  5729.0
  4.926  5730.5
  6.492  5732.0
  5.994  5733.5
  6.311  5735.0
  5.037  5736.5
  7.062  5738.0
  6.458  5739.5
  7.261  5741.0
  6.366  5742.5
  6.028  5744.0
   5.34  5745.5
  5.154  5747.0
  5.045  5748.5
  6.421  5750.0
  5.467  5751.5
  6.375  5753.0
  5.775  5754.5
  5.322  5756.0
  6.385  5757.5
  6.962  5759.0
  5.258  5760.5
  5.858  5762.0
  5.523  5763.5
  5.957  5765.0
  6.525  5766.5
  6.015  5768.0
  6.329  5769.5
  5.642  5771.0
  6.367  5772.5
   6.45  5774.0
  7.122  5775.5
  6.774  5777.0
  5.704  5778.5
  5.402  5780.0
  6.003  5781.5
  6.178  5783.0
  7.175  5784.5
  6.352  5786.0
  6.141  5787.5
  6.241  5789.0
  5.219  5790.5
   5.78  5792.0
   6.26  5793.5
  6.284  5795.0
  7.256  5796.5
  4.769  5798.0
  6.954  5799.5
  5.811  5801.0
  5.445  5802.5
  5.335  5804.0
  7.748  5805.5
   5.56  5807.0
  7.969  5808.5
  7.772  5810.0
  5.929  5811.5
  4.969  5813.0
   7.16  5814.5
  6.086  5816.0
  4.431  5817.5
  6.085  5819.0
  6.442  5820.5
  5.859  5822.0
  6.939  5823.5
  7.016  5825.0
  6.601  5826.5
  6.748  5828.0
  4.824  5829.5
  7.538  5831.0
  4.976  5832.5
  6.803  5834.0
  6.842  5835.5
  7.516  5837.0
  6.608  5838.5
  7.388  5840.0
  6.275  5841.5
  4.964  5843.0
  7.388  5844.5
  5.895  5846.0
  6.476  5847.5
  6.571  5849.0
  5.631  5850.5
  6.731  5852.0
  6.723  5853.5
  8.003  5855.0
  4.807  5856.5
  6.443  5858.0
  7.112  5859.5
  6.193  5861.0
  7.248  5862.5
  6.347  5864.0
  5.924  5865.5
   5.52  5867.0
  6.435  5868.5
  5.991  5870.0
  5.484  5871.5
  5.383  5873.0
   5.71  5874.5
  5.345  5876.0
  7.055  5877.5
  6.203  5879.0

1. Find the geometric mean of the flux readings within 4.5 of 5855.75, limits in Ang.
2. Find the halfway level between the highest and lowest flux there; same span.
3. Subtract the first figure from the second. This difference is -0.16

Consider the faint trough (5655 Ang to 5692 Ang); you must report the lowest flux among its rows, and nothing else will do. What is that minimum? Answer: 4.735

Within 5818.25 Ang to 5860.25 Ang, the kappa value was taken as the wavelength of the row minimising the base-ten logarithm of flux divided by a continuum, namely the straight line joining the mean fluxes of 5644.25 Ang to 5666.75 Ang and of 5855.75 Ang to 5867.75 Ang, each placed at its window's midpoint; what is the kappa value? 5856.5 Ang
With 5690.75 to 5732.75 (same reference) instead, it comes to 5730.5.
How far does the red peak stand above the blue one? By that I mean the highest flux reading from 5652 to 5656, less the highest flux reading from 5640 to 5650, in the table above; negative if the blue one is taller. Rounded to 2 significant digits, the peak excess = 1.3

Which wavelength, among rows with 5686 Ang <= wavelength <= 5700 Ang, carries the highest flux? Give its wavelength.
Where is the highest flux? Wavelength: 5699.0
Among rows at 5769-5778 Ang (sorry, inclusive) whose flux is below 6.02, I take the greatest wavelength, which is 5771.0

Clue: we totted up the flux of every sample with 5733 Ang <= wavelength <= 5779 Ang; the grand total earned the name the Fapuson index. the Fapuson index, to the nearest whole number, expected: 188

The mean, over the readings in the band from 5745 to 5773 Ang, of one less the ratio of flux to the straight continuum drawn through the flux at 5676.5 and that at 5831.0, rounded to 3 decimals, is 0.185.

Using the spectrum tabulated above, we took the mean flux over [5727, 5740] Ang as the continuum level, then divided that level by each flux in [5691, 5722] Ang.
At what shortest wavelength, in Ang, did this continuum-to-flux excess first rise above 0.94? 5693.0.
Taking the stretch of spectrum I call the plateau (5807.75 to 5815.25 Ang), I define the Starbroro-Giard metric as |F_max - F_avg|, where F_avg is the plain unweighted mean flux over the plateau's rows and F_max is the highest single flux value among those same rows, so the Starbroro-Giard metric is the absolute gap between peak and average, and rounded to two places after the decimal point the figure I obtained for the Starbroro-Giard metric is 1.21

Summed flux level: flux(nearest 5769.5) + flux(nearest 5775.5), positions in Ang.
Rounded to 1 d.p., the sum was 13.5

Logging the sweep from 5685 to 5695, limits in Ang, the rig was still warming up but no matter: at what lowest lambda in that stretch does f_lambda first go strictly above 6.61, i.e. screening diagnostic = 5688.5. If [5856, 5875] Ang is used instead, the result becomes 5859.5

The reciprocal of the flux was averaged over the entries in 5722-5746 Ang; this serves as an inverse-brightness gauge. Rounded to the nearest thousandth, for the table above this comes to 0.164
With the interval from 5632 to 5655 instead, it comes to 0.167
